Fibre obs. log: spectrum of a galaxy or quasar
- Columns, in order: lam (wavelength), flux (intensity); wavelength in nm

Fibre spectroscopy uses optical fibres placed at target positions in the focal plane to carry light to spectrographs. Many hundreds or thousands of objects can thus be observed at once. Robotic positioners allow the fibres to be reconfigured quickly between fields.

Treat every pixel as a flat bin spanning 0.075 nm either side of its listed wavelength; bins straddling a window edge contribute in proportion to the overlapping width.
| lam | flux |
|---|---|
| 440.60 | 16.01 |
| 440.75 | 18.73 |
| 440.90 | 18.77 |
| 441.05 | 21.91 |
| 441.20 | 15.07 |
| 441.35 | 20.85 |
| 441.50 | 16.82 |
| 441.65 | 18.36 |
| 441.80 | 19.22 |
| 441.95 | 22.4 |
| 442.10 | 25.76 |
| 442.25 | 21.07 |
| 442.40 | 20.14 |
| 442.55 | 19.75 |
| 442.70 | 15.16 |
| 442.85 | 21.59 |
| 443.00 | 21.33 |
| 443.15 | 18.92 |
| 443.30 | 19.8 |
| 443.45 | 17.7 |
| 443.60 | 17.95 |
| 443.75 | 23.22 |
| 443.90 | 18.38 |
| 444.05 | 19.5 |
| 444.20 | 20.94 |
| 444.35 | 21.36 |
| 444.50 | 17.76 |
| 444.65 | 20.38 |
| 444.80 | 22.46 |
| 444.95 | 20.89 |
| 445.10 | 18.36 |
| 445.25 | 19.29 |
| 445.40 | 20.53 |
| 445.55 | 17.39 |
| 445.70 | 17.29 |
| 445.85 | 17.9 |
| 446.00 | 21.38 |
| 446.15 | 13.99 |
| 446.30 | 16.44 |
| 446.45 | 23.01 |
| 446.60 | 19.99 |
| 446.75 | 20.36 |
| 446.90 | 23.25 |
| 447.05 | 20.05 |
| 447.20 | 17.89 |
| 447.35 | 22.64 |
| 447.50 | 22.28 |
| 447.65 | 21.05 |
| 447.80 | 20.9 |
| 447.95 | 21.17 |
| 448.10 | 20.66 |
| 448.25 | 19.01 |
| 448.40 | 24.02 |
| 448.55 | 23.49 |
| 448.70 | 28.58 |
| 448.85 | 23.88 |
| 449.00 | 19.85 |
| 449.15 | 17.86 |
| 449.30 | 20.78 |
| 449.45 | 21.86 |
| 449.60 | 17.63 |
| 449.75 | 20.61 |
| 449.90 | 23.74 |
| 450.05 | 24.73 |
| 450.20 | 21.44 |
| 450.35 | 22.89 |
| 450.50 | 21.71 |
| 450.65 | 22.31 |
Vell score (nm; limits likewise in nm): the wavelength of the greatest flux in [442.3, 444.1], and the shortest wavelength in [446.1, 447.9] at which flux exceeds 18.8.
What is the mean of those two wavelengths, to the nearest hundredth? 445.10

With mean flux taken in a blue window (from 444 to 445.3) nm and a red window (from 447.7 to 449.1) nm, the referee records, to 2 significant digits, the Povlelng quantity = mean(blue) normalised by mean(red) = 0.90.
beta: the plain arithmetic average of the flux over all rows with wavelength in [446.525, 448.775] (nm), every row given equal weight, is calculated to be 21.7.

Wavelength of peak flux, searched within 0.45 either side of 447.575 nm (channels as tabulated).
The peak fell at 447.35 nm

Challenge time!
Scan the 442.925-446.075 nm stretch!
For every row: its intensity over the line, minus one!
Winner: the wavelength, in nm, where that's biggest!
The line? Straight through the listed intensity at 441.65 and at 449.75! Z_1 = 443.75 nm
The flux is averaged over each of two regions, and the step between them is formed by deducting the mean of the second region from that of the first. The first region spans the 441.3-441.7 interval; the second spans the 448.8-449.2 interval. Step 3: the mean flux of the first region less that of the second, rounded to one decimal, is -1.9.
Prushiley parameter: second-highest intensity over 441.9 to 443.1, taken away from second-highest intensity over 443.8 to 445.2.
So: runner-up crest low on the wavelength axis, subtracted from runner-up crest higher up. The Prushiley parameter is -1.04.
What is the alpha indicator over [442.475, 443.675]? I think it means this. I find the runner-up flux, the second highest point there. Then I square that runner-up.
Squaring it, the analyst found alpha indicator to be 455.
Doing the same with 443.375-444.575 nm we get 456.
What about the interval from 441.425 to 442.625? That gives 502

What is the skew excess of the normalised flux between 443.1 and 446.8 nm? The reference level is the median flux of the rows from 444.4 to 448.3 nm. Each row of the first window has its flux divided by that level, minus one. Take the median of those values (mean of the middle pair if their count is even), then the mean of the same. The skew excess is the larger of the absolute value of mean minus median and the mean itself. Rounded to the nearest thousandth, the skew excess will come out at 0.005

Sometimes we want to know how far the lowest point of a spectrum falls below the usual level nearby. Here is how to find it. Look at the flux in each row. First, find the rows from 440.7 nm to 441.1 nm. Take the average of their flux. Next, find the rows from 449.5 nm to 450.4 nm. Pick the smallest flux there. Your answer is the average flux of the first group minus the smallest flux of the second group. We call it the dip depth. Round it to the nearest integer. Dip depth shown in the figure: 2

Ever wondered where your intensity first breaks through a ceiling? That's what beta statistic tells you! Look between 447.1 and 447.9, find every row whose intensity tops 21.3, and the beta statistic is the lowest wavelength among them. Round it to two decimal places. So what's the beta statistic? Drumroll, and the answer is 447.35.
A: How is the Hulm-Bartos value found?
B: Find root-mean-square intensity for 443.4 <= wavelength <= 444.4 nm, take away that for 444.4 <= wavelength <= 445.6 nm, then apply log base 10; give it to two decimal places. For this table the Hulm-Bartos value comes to -0.59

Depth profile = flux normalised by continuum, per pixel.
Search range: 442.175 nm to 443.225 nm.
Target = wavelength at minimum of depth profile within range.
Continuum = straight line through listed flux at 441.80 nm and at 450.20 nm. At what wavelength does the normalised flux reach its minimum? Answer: 442.70 nm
